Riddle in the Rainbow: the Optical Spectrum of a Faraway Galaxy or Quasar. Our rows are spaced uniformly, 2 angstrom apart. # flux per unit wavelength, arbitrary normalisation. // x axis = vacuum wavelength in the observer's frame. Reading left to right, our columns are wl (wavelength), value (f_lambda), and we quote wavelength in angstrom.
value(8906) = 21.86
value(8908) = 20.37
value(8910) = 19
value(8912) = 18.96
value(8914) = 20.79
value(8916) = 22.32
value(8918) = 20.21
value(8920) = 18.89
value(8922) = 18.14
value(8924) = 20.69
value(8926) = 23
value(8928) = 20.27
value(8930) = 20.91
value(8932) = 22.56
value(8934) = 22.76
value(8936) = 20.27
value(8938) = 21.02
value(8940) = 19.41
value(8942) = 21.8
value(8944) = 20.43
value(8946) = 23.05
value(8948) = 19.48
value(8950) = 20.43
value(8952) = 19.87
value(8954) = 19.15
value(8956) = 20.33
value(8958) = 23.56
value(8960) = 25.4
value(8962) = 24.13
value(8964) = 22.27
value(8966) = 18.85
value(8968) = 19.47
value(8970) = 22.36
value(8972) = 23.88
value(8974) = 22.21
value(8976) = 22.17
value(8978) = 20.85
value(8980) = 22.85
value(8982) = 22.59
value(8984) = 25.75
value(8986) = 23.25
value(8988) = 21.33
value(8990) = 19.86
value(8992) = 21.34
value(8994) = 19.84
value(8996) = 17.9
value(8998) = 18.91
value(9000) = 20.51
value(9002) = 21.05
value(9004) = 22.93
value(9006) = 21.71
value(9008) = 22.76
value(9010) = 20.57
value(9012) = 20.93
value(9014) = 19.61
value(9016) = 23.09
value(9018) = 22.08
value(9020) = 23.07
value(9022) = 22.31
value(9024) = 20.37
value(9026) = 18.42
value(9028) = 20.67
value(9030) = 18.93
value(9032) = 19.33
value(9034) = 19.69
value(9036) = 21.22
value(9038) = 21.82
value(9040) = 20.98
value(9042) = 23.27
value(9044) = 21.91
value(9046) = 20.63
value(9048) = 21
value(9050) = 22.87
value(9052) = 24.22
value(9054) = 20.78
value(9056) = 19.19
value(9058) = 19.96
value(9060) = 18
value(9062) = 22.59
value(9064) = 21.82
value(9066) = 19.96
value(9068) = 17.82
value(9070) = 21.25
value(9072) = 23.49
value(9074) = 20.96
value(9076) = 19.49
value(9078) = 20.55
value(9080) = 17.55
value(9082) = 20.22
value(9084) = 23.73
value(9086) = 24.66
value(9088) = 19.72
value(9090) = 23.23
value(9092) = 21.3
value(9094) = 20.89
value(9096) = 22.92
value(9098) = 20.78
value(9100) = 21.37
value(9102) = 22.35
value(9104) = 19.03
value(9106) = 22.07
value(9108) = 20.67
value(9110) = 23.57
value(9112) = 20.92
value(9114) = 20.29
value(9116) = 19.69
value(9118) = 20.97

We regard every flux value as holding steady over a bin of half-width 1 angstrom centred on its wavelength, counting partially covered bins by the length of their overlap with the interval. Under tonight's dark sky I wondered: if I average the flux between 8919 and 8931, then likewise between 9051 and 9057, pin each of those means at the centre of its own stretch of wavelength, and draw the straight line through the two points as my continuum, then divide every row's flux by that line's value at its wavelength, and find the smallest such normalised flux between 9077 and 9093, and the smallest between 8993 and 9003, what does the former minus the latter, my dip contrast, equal -0.044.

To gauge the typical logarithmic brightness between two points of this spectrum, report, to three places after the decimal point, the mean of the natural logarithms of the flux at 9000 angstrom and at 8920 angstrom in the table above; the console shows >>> 2.980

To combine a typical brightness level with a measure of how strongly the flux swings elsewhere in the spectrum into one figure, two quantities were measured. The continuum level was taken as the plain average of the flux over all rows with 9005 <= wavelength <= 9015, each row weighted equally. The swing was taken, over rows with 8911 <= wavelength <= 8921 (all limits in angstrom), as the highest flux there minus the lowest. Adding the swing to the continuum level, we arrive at 24.5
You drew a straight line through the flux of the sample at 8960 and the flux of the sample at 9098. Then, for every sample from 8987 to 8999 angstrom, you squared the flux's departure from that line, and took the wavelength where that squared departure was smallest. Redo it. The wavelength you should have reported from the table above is 8992 angstrom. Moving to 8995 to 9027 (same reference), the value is 9020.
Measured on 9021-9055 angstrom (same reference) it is 9050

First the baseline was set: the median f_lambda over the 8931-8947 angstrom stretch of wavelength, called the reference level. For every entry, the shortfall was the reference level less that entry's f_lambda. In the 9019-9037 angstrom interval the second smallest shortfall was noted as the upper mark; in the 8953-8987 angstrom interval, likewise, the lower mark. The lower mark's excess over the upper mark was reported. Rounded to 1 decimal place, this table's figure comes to -3.1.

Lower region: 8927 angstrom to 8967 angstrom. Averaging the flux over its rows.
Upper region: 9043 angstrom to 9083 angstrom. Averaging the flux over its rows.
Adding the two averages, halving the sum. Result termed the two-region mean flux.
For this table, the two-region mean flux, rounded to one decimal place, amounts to 21.0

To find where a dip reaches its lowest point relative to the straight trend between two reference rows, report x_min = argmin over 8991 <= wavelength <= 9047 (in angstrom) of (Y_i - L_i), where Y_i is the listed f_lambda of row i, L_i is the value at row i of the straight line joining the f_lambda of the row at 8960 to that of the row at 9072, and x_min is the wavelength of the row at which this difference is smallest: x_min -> 8996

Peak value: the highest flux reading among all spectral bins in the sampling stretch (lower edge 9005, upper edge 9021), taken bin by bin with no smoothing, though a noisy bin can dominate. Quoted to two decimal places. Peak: 23.09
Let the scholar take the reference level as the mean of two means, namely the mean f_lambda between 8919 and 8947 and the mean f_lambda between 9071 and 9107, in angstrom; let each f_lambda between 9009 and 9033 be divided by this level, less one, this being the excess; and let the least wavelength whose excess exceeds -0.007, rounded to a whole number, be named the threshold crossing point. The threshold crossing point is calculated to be 9016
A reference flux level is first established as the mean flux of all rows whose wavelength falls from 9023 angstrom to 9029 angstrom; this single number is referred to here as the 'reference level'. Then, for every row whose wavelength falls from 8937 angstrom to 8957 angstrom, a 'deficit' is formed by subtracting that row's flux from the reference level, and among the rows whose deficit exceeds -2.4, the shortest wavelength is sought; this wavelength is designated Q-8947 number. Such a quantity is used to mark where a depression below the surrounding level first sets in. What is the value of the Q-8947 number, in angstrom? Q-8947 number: 8938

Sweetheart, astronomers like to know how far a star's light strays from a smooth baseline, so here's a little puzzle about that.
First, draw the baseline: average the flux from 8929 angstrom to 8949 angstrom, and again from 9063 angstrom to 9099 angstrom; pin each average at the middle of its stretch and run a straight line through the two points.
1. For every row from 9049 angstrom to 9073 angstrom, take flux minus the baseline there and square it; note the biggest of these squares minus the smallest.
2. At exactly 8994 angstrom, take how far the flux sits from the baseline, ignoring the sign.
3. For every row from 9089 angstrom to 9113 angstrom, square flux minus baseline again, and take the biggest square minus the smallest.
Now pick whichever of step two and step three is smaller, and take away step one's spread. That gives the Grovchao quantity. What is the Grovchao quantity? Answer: -10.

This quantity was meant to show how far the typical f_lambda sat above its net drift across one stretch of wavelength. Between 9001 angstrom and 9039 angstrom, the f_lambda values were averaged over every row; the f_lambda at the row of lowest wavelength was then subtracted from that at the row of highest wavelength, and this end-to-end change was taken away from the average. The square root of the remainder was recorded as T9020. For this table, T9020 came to 4.5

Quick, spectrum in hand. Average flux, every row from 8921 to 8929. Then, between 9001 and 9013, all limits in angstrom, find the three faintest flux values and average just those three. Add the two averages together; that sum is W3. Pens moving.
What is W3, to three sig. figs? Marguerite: 41.4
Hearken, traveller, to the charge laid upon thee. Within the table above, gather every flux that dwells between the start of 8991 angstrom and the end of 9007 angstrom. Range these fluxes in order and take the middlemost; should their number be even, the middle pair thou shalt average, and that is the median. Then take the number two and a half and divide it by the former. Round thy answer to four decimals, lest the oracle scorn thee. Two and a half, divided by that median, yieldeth 0.1203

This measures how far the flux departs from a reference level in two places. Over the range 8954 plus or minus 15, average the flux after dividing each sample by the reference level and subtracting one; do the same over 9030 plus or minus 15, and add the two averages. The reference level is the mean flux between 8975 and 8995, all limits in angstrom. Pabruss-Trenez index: -0.075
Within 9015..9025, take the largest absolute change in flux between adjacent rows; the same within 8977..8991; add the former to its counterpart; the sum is 5.1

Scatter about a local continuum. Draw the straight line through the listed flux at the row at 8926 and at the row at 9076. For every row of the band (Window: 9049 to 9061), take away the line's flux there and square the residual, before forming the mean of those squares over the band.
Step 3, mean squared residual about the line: 5.0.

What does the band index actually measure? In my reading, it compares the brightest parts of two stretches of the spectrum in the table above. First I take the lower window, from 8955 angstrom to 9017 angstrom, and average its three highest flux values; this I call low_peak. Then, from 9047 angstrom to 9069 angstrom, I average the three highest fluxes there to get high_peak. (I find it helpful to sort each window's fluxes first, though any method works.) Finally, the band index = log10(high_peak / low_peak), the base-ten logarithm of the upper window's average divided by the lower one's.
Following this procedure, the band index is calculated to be -0.03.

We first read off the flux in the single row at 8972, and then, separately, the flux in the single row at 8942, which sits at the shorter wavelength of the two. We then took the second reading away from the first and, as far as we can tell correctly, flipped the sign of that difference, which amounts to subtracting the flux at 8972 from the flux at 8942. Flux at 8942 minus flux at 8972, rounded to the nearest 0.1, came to -2.1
